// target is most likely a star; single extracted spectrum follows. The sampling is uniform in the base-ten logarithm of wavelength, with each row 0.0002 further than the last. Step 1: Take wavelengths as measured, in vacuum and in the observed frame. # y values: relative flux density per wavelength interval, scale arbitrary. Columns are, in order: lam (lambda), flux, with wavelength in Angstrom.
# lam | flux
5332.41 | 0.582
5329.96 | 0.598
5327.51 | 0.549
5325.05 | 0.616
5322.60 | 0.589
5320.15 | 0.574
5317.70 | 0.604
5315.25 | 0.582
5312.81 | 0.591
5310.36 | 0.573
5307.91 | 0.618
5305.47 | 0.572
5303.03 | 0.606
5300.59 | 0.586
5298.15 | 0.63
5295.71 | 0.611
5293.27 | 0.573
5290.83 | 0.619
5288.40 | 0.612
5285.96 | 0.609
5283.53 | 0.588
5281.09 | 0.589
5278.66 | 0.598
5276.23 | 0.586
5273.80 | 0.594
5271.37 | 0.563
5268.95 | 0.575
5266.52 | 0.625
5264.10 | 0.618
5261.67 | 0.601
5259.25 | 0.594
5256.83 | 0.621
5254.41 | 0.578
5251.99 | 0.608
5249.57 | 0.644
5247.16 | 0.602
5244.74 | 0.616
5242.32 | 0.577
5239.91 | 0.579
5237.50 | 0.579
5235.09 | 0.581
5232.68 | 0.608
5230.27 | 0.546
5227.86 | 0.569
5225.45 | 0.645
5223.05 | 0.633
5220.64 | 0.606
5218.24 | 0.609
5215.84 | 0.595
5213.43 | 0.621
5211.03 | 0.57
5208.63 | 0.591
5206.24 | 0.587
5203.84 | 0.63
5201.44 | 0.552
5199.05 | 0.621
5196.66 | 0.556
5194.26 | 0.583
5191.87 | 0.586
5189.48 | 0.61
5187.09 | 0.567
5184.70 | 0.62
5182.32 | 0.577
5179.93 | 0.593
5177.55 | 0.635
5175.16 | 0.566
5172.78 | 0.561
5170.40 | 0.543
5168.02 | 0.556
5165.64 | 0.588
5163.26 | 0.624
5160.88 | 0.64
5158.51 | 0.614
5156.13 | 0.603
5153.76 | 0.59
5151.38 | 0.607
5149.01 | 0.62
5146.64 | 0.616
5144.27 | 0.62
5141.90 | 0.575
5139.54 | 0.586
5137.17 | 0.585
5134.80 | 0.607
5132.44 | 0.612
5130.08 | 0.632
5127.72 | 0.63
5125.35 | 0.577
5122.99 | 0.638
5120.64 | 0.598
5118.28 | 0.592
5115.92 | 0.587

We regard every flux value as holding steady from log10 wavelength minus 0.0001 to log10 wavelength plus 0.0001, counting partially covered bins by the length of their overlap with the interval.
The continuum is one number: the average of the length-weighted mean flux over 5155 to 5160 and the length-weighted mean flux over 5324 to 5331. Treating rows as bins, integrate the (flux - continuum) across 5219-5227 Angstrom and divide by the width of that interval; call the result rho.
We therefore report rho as 0.026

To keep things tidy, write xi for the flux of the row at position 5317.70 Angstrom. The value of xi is 0.604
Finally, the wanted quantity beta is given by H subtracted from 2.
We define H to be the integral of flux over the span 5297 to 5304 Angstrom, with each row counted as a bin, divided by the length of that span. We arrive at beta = 1.39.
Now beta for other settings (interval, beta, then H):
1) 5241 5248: 1.40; 0.597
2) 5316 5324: 1.41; 0.589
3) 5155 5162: 1.38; 0.619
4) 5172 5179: 1.41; 0.589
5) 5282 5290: 1.40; 0.603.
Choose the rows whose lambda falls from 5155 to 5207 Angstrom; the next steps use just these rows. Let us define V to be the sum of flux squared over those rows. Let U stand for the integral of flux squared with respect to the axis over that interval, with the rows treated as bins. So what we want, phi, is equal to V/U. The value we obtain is 0.423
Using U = 18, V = 7.7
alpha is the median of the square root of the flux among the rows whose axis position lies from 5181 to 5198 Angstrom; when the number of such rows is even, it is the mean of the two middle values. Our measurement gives 0.764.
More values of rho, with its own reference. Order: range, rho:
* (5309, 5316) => -0.016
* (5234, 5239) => -0.019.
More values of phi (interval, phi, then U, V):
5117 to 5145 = 0.429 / 10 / 4.4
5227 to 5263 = 0.416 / 13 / 5.3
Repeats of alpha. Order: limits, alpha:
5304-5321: 0.763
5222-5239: 0.762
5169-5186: 0.760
